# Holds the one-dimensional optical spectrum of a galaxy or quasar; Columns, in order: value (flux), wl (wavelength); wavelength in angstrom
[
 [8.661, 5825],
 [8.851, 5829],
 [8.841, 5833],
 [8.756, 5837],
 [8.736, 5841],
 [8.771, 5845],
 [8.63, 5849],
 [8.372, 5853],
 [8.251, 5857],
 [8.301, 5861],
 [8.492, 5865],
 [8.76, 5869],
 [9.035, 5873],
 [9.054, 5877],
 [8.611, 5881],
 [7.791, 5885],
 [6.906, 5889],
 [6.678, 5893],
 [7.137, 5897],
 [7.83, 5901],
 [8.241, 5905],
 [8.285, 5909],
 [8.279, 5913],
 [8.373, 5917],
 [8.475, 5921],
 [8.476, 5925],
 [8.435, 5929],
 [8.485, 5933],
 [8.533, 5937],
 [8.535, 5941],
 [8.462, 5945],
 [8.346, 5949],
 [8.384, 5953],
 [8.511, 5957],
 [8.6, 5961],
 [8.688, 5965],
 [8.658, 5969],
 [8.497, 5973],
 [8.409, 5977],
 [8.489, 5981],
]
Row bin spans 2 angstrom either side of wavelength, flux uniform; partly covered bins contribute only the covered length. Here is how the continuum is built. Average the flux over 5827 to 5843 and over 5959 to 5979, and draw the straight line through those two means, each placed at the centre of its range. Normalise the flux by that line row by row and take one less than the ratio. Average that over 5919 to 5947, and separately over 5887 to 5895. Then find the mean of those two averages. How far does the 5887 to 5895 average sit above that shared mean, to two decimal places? -0.10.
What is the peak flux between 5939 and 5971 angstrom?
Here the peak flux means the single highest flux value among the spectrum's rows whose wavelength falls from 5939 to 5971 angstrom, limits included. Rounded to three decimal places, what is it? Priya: 8.688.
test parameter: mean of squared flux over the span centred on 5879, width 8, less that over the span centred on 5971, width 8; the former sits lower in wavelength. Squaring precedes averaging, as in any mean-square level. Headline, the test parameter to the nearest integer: 4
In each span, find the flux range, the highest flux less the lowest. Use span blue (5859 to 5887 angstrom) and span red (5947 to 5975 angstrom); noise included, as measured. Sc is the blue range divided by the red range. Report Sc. 3.7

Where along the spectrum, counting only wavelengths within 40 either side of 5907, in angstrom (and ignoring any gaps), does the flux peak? 5877 angstrom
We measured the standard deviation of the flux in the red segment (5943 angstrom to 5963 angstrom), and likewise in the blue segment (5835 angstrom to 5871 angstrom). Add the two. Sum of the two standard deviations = 0.3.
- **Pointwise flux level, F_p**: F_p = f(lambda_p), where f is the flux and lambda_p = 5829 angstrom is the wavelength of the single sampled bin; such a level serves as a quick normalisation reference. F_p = 8.851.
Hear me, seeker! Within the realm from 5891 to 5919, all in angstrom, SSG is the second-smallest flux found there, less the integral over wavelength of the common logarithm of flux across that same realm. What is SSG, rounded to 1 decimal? -17.9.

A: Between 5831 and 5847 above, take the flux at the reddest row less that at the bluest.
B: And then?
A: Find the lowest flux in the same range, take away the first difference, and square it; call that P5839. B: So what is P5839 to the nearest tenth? 77.5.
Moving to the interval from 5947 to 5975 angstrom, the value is 67.2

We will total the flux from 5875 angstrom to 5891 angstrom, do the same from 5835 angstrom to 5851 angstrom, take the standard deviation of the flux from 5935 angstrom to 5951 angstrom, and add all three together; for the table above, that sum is 67.3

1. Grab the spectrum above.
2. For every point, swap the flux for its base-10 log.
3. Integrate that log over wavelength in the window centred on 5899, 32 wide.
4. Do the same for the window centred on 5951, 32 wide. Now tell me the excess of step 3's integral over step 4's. -1.5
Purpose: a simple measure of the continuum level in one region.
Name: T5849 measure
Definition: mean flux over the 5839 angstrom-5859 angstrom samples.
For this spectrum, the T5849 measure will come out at 8.55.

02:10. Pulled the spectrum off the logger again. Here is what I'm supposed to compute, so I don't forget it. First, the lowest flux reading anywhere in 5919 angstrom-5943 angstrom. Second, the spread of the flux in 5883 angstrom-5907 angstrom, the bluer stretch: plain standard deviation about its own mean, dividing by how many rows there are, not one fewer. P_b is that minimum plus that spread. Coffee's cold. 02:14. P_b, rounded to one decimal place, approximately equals 9.0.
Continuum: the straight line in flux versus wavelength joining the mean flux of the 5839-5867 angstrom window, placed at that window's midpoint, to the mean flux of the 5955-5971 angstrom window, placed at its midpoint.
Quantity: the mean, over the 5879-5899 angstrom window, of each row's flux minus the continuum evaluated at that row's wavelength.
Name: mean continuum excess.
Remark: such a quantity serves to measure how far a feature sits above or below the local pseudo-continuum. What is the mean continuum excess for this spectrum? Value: -1.1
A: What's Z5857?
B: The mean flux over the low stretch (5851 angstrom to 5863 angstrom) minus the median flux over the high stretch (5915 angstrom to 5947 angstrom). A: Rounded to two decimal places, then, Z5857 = -0.17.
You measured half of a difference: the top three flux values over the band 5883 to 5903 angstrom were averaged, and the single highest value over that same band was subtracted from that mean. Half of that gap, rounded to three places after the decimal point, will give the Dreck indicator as -0.122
